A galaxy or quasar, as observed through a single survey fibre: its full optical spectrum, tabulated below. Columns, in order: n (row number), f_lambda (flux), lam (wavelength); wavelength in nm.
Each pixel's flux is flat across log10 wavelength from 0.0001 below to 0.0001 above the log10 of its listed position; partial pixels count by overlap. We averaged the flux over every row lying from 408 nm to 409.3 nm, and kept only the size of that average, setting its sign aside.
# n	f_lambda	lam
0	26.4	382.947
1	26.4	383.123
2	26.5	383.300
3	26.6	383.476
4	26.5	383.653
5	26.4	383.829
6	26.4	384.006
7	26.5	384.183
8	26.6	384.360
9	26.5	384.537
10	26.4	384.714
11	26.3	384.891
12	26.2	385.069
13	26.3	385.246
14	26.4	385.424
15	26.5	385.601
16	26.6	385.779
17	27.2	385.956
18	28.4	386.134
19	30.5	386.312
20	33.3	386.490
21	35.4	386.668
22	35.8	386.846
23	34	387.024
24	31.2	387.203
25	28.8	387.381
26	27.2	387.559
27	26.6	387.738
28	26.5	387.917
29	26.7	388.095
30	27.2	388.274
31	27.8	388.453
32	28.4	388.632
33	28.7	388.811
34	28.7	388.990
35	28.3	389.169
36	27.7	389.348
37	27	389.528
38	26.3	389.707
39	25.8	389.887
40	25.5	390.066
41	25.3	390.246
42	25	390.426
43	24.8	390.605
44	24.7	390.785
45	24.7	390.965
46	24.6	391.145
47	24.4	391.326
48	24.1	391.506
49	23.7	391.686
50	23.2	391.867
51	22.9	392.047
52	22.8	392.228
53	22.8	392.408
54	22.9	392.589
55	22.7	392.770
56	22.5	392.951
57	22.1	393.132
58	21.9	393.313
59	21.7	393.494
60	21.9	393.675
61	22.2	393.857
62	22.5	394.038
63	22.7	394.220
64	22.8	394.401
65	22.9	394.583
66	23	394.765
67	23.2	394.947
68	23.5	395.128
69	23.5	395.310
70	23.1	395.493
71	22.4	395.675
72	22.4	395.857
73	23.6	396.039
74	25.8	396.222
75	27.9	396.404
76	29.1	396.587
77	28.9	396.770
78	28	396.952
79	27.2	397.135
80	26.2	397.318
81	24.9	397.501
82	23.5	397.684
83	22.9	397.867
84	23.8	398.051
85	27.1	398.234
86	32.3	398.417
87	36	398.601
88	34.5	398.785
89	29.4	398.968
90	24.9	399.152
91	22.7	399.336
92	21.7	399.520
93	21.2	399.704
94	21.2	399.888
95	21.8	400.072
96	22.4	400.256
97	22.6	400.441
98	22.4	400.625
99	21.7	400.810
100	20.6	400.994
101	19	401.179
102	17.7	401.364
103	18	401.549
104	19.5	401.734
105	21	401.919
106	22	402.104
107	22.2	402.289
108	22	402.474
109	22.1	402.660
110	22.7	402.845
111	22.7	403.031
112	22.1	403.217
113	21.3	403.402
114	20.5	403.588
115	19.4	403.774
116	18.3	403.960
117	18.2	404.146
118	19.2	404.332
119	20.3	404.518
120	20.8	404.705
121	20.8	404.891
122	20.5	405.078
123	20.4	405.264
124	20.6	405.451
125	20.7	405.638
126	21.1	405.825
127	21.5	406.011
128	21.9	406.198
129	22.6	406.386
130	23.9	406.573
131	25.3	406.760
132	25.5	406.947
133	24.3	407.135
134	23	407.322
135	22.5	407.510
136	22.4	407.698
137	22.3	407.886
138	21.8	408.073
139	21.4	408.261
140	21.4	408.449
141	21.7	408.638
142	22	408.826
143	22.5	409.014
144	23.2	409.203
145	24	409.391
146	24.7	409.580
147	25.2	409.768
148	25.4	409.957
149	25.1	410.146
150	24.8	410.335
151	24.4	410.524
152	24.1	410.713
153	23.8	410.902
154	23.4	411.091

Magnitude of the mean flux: 22.0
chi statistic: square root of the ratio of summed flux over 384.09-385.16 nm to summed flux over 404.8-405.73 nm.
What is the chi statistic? 1.24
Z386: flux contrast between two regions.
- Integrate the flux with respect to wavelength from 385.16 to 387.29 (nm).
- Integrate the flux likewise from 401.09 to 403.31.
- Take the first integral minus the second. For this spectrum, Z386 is 18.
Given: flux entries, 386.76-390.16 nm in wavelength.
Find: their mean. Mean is 28.3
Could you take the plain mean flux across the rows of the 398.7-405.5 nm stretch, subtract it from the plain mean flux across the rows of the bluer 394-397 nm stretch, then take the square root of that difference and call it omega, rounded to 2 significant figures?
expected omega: 1.7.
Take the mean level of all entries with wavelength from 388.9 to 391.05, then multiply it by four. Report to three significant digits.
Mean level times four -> 105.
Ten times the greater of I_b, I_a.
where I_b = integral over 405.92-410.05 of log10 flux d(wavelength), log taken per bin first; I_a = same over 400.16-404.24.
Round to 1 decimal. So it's 56.3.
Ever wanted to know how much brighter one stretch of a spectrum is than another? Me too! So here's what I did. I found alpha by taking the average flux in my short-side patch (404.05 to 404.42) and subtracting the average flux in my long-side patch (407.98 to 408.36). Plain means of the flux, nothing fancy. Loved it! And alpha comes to -2.9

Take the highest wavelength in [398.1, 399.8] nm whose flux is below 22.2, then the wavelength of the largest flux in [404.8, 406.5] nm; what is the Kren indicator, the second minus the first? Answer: 6.68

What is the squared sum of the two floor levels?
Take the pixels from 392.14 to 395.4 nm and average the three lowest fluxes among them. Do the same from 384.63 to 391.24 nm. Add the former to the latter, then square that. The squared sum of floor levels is 2162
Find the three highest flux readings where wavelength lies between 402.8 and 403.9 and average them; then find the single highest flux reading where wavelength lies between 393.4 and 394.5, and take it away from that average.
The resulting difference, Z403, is 0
